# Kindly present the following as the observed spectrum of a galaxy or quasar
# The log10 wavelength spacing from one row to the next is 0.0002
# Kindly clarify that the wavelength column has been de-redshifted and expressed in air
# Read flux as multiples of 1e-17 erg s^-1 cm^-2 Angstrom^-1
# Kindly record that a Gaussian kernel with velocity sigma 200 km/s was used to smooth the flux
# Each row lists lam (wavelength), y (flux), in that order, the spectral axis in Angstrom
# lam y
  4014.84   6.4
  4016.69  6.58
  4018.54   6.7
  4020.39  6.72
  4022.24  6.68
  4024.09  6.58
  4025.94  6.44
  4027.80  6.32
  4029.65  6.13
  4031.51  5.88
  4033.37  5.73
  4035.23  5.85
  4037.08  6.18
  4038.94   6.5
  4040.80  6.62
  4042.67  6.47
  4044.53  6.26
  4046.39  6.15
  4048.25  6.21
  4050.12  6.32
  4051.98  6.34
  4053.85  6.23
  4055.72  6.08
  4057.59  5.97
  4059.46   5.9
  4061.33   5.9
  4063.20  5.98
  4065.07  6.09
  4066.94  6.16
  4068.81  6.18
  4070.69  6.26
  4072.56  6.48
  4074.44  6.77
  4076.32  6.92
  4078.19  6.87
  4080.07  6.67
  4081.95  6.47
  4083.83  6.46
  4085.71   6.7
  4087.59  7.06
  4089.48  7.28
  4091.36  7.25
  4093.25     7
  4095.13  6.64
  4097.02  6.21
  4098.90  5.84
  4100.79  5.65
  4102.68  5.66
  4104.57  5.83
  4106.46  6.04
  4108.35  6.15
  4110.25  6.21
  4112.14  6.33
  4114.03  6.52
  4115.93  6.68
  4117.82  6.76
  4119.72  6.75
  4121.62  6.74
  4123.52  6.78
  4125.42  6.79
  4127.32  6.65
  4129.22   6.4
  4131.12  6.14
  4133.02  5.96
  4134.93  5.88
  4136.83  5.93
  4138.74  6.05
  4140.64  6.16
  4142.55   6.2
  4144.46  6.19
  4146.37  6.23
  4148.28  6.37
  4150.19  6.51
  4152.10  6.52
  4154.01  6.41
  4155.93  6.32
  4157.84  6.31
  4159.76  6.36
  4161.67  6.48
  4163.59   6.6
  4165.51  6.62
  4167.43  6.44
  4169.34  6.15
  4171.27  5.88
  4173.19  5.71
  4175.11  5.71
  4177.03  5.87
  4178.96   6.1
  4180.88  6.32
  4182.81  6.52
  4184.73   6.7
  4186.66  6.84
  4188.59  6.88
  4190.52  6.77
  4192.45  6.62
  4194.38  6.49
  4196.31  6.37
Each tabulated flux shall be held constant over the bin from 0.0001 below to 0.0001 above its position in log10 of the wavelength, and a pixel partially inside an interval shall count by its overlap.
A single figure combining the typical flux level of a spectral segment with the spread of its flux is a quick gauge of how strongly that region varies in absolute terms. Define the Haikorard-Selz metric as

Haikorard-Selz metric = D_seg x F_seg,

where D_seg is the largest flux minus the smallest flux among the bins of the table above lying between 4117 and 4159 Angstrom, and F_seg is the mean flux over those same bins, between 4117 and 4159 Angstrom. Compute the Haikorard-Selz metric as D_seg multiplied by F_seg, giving 6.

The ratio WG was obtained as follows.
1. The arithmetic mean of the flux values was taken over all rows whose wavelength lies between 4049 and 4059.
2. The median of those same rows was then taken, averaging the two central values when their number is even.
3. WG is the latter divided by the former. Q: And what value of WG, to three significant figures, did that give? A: 1.01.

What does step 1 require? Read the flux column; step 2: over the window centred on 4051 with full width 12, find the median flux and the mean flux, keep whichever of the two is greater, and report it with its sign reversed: -6.22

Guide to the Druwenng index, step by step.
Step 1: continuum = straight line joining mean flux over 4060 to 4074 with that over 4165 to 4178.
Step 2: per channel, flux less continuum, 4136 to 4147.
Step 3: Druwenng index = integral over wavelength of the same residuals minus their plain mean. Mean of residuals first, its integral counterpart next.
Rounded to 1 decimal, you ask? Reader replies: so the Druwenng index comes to 0.5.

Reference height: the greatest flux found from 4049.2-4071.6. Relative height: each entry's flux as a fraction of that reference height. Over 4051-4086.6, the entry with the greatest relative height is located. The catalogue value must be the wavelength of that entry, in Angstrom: 4076.32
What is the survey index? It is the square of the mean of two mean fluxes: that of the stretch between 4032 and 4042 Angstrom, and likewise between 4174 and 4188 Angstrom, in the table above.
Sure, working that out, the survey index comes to 38.9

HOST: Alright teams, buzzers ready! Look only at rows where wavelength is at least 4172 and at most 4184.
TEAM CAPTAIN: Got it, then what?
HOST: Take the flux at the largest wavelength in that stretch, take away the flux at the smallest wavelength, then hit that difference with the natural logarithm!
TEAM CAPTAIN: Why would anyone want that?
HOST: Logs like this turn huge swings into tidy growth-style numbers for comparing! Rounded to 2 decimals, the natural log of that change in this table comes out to -0.21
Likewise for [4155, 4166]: -1.20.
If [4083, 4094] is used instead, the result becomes -0.62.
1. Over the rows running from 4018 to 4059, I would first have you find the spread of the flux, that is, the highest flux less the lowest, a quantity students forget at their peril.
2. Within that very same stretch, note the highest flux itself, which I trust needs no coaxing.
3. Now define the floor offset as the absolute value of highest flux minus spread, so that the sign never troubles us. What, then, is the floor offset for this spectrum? 5.73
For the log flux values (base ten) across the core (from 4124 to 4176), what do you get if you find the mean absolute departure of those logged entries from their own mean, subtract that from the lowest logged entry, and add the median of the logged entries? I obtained 1.54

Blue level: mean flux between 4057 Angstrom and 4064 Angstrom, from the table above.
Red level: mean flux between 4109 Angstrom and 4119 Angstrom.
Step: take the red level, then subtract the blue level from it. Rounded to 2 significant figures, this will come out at 0.56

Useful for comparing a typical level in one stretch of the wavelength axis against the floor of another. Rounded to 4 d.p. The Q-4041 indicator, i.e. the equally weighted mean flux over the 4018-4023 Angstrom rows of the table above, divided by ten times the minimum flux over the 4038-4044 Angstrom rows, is 0.1036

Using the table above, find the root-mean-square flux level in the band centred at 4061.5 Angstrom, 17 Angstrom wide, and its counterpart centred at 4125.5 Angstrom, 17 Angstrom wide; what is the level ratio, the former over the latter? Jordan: 0.92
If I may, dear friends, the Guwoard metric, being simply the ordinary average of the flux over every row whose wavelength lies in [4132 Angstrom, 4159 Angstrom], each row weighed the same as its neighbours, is 6.22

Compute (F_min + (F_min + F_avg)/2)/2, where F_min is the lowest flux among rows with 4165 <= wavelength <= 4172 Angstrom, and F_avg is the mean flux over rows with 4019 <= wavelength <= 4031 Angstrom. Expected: 6.03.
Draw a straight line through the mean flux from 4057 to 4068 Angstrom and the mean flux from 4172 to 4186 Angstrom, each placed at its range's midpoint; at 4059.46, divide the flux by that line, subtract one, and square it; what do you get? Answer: 0.0003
